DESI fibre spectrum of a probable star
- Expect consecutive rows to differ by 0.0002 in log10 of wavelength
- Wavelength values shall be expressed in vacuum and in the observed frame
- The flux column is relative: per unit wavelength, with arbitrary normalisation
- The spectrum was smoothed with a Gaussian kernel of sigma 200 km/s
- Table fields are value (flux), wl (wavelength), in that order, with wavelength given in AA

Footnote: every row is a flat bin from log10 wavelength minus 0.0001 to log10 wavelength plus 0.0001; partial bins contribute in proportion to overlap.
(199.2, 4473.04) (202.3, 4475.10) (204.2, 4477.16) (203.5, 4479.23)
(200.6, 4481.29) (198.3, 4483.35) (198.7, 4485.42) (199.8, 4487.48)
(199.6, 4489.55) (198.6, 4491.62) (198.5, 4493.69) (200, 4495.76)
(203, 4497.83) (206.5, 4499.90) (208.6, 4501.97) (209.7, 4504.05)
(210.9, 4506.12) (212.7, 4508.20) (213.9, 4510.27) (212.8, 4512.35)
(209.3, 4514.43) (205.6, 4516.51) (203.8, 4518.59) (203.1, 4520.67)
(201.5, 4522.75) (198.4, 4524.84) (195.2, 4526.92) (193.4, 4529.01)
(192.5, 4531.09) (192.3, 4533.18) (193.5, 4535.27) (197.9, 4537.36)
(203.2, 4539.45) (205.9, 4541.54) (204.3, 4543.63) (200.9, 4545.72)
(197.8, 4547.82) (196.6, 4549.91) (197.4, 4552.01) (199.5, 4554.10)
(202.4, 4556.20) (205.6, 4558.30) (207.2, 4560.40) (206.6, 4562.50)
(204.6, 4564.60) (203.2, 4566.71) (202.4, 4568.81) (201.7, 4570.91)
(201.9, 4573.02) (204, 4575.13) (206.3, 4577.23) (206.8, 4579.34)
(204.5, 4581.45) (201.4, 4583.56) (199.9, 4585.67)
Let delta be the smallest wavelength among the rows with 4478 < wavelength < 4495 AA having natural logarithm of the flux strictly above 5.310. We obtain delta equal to 4479.23 AA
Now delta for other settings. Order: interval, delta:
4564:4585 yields 4564.60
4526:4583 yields 4539.45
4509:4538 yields 4510.27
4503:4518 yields 4504.05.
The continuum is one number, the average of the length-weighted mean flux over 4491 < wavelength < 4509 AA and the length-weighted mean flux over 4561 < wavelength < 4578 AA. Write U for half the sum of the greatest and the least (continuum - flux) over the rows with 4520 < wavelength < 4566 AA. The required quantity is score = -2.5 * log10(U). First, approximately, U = 5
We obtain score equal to -1.7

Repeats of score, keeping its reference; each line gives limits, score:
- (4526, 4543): -1.9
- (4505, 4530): 0.0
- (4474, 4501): -0.9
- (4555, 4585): 1.1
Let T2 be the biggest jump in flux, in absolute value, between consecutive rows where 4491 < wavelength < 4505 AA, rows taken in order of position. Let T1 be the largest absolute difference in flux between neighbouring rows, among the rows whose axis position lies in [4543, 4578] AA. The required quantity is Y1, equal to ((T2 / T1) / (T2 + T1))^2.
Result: 0.022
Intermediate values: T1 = 3.4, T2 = 3.5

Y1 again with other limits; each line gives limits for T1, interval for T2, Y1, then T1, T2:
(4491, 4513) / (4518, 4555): 0.030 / 3.5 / 5.3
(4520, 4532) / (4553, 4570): 0.024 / 3.2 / 3.2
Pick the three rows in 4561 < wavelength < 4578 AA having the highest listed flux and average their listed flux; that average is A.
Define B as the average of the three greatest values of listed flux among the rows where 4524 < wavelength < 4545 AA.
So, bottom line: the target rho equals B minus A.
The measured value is -1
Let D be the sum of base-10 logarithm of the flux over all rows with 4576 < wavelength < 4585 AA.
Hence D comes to 9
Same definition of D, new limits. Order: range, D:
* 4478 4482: 5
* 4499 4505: 7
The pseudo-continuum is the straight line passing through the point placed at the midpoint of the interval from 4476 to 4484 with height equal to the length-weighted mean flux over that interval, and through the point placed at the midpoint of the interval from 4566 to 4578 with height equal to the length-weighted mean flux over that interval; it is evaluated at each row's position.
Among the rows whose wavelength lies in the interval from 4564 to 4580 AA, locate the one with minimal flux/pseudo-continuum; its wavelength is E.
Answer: 4570.91 AA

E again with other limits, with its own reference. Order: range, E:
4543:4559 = 4549.91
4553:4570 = 4554.10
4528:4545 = 4533.18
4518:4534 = 4533.18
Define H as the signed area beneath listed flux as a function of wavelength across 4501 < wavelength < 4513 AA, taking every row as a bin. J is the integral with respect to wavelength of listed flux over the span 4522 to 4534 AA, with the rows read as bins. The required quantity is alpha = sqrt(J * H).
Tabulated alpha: 2439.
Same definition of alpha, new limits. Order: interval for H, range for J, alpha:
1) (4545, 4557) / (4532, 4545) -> 2488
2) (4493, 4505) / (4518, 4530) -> 2421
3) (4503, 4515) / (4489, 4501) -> 2476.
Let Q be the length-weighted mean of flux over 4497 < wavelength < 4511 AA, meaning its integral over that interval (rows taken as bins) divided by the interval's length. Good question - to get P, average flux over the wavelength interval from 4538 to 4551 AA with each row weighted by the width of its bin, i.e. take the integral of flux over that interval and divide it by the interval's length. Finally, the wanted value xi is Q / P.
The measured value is 1.04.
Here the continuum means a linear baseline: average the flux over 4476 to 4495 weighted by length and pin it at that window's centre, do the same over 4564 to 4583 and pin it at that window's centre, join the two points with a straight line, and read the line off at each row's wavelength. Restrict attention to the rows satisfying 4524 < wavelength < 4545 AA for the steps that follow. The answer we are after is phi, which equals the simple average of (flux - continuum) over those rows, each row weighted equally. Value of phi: -5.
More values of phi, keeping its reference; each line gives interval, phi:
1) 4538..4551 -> -1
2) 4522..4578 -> -2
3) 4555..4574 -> 0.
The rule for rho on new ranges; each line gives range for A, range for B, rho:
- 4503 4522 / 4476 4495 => -10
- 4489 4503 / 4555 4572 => 0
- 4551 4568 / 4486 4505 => 2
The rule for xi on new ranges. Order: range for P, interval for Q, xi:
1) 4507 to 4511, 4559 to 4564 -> 0.97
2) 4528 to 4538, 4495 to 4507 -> 1.07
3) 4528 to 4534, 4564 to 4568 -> 1.06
